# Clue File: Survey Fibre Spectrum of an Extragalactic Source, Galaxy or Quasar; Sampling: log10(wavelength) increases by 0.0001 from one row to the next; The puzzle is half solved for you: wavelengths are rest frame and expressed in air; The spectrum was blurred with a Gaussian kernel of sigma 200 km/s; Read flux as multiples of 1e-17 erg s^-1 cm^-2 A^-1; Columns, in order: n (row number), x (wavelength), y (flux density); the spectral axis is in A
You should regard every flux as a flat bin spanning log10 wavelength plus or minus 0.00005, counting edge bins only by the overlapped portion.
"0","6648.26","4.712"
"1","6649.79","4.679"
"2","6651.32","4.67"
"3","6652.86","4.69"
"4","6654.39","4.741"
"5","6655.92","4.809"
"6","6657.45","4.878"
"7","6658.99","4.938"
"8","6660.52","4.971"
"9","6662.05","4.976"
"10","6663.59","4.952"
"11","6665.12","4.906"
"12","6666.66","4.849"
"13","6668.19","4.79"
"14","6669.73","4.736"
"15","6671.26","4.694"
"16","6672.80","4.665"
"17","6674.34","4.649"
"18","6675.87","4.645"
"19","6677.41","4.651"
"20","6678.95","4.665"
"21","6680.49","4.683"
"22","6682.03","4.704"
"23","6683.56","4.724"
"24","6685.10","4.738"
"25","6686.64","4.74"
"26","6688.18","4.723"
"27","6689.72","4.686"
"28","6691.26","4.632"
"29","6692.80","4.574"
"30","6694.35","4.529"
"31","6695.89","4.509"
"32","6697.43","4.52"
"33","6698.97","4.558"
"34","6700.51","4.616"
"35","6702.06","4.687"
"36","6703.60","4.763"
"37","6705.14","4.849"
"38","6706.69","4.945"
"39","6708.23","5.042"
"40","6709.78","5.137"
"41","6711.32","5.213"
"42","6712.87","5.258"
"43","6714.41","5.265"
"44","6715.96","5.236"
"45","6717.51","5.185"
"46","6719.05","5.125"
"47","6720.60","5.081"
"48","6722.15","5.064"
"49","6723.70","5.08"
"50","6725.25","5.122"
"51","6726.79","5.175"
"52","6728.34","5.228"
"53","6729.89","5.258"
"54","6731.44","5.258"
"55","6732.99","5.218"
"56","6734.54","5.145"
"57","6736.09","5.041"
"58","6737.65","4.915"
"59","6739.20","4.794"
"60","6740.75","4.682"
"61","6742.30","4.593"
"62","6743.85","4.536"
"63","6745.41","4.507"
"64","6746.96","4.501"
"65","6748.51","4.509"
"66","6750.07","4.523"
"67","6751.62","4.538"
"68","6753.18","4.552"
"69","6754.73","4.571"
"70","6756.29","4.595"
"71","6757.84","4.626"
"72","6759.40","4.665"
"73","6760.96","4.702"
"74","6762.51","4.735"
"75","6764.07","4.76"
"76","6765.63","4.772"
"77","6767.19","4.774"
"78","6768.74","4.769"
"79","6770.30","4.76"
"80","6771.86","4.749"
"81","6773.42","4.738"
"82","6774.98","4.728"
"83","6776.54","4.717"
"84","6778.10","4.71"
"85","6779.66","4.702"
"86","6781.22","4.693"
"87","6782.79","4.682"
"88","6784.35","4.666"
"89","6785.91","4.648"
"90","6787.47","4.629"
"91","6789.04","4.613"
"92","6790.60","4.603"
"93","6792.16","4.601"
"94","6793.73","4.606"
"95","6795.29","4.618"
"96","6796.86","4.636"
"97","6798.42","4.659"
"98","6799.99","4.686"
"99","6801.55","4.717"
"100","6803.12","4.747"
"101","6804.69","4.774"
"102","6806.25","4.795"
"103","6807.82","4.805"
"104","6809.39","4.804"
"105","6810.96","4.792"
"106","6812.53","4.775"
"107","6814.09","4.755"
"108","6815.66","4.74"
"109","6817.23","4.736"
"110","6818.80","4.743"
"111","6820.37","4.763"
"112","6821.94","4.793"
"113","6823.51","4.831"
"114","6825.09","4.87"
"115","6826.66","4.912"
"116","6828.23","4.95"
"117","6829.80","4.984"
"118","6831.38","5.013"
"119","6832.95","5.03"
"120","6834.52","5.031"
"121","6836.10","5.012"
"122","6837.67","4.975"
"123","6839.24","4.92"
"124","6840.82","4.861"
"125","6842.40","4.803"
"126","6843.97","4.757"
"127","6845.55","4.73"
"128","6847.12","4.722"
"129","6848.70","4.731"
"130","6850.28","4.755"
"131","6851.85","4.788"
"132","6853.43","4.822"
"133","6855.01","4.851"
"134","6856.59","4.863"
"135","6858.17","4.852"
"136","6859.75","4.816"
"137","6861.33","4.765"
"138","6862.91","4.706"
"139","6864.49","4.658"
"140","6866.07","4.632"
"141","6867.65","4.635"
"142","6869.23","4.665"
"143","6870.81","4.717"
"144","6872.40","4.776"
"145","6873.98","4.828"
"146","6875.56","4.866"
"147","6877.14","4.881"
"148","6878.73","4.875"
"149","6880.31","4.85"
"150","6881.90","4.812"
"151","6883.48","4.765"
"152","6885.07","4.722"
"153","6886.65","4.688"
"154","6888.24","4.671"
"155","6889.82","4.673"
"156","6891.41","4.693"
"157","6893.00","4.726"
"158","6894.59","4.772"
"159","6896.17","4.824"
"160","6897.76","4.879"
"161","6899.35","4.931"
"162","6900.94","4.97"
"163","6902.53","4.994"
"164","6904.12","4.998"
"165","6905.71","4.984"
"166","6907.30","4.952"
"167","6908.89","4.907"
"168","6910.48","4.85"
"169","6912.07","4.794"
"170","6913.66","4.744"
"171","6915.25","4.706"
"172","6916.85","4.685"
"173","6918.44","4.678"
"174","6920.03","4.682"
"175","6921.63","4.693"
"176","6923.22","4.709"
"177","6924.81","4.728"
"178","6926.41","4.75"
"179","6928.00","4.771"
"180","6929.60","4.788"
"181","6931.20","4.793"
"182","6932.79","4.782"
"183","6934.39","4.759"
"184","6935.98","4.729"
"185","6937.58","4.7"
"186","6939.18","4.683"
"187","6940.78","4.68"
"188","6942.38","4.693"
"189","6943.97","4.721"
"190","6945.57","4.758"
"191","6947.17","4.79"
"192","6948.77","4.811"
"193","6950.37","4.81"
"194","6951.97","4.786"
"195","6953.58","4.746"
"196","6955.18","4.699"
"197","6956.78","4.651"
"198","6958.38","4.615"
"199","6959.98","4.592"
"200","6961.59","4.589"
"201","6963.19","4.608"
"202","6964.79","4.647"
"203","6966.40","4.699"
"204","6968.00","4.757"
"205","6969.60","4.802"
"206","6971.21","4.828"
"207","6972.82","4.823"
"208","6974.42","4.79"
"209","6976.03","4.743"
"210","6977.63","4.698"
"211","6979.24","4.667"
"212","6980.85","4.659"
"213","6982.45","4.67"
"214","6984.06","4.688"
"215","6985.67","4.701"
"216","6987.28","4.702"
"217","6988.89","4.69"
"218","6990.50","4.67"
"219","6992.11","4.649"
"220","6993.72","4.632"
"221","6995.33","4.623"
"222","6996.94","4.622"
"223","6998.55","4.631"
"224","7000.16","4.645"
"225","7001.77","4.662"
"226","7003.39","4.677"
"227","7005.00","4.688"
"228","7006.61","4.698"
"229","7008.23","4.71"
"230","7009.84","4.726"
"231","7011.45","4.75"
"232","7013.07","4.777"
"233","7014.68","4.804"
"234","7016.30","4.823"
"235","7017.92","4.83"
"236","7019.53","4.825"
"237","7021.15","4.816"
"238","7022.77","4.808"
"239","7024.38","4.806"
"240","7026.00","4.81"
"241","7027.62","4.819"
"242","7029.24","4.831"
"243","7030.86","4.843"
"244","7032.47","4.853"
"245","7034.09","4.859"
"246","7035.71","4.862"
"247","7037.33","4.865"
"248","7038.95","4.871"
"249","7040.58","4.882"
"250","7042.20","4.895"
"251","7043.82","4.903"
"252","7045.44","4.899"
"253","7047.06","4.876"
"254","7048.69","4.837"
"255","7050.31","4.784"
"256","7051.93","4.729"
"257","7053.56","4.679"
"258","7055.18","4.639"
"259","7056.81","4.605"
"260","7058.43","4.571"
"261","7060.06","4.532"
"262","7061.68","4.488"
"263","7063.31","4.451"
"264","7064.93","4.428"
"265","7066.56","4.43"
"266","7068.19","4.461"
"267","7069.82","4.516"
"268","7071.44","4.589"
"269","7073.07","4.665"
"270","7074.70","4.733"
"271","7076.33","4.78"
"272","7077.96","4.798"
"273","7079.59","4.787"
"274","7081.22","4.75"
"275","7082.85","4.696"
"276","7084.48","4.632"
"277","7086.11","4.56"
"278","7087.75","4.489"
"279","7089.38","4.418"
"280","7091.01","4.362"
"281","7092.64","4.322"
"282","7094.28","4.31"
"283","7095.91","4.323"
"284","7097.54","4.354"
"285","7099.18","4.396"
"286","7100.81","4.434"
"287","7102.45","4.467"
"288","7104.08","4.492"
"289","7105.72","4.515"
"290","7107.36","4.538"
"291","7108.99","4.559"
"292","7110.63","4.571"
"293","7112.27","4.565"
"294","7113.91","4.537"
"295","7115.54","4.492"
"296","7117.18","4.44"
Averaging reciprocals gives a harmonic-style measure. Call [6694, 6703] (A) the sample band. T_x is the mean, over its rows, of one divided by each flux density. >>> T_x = 0.219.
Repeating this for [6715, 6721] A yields 0.194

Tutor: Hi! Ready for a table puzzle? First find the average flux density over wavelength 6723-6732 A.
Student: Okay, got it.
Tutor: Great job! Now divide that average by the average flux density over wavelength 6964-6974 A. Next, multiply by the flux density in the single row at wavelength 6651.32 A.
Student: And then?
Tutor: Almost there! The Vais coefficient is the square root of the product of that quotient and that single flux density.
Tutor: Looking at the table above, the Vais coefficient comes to 2.26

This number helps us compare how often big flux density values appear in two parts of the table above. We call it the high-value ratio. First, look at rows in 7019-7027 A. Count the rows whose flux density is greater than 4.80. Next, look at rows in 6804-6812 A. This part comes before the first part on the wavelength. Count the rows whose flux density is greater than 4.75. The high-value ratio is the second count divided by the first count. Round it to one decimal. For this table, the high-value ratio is 1.0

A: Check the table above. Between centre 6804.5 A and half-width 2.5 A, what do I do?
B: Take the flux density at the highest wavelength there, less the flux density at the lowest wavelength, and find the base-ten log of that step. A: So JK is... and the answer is -1.3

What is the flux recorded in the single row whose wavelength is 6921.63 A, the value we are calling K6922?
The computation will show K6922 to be 4.693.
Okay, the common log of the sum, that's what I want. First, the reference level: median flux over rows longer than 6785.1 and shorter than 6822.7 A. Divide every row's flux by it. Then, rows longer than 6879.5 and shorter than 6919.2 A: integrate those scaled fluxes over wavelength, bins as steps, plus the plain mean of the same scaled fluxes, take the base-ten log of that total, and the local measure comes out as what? 1.62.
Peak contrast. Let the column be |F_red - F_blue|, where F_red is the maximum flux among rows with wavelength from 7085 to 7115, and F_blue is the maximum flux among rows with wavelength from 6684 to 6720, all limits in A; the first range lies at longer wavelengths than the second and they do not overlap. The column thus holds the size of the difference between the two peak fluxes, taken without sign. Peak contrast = 0.69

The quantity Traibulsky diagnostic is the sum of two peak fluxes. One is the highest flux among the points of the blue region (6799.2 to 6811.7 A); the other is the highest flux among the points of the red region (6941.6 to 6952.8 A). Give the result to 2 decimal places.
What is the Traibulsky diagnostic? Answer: 9.62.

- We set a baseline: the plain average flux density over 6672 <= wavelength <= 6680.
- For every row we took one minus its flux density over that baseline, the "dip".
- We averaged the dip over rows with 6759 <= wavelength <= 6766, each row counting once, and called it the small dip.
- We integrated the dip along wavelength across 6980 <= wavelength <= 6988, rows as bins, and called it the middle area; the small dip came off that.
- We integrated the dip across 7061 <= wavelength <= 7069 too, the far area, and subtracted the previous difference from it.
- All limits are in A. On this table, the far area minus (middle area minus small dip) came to 0.4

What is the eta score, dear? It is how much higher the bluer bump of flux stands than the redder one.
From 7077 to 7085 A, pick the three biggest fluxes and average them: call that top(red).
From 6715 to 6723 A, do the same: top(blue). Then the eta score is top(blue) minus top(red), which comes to 0.40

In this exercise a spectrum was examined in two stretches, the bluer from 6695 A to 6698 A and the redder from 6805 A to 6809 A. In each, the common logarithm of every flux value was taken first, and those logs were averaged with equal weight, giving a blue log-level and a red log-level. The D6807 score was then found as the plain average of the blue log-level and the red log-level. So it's 0.668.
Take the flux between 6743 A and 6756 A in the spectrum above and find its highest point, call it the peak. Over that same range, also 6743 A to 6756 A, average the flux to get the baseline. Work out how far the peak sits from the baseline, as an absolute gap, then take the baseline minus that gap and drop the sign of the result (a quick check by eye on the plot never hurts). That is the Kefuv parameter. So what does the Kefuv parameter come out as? 4.49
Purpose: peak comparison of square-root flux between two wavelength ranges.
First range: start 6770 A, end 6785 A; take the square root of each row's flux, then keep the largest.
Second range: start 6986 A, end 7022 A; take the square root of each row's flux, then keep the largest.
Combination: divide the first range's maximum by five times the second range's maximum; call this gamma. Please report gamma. 0.199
